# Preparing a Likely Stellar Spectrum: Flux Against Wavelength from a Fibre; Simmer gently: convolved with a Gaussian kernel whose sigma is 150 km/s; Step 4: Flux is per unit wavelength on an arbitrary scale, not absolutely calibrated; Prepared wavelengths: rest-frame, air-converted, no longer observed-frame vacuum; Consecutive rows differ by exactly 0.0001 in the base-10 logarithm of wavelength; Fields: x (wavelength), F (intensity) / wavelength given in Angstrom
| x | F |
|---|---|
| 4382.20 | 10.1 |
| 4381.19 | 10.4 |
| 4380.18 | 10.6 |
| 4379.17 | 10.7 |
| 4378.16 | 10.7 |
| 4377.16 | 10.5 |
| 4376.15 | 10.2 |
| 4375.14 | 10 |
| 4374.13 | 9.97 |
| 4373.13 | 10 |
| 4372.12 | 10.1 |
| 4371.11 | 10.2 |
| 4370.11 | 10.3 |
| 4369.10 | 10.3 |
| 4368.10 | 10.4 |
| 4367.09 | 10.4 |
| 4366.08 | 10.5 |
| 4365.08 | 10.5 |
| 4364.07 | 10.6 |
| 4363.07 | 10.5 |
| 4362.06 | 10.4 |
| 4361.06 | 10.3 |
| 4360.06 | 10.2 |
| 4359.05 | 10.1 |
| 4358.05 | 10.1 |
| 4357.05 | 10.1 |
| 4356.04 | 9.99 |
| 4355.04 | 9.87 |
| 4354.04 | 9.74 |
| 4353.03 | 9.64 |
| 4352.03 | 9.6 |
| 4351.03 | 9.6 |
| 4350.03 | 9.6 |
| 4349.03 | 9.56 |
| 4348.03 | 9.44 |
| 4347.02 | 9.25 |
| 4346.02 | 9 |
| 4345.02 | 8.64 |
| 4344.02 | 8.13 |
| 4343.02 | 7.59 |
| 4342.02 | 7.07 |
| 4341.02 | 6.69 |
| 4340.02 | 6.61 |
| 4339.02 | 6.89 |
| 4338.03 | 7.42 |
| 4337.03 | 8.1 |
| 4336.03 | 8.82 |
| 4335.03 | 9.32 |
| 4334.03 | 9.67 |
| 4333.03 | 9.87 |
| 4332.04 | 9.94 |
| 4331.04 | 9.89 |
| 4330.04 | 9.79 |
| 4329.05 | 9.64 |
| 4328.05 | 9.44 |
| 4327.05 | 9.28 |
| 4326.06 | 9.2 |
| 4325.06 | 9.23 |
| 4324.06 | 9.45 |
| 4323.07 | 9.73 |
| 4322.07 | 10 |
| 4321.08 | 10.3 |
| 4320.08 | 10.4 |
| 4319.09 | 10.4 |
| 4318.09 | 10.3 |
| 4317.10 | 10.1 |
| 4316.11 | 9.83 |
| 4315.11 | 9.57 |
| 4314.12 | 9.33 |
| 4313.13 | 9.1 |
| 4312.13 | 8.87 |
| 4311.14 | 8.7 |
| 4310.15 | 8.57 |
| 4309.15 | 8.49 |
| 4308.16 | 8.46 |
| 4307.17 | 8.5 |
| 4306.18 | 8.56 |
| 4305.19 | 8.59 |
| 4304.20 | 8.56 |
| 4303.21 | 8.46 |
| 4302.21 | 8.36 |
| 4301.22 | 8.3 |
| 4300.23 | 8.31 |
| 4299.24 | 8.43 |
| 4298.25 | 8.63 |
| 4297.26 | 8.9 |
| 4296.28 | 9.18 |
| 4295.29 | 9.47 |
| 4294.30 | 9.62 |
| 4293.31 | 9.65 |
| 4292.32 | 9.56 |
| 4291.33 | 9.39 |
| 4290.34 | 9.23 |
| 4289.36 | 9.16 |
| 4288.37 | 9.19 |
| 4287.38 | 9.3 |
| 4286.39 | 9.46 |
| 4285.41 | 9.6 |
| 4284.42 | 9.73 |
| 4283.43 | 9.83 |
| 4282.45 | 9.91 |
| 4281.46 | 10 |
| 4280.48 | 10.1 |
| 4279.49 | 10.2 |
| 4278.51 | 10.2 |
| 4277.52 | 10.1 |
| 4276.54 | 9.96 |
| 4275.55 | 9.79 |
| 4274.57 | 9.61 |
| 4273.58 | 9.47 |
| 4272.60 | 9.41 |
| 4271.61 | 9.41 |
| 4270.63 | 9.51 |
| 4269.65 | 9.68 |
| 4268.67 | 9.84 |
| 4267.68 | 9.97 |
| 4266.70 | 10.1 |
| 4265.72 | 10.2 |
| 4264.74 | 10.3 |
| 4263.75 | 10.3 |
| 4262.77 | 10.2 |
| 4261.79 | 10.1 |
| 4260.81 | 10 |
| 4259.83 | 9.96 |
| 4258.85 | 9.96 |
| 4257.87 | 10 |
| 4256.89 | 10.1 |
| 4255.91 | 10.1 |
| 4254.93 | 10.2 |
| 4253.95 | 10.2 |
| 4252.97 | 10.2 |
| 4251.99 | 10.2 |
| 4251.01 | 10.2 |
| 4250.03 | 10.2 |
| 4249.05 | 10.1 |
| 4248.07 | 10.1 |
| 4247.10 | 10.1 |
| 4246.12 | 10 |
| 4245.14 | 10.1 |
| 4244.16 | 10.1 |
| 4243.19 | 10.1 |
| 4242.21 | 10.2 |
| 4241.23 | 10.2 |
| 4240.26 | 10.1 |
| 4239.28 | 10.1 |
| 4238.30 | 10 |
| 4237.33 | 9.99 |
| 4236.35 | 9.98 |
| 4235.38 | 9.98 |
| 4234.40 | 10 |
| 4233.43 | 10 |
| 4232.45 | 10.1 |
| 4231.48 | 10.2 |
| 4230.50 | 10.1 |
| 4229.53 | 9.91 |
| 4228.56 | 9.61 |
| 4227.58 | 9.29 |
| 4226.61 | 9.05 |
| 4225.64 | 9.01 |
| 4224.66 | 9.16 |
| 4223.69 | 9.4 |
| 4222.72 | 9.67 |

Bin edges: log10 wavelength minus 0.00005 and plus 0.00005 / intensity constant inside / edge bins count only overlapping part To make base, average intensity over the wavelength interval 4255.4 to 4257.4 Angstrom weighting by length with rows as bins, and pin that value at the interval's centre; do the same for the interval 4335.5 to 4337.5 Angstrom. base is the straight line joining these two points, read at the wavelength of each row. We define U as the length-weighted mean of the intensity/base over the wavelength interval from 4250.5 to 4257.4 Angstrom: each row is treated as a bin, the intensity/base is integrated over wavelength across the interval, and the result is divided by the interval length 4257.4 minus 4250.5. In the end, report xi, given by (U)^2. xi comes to 1.00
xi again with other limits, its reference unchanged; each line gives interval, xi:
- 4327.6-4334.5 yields 1.29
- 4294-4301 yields 0.92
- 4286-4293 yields 0.98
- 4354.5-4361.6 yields 1.59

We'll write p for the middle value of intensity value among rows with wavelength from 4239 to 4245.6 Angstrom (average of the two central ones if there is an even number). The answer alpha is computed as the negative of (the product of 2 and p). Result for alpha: -20.2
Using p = 10.1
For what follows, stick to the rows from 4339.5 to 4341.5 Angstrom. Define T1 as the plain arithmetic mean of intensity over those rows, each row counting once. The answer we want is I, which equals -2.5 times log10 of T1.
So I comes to -2.06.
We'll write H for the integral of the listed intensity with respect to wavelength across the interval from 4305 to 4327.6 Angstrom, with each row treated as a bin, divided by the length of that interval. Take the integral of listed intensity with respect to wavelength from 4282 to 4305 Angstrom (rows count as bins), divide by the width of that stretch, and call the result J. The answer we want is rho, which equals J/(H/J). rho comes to 8.9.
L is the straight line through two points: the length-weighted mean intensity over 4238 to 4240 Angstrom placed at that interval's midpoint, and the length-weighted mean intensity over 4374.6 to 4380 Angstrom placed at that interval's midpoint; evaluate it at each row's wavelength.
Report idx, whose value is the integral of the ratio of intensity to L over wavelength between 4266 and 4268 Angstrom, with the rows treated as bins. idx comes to 2.00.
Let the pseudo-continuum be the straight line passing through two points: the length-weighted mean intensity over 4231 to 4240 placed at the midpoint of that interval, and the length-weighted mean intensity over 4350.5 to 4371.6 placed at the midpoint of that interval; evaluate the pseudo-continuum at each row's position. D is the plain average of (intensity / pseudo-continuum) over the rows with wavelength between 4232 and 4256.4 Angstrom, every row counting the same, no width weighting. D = 1.01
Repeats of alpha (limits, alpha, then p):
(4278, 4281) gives -20.4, 10.2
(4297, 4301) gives -17.1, 8.5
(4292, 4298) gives -19.0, 9.5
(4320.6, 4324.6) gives -19.7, 9.9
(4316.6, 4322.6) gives -20.6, 10.3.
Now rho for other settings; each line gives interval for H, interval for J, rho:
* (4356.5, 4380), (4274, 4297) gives 9.0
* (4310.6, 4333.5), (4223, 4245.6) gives 10.0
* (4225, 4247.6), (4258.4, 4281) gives 9.9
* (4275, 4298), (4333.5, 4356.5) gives 7.9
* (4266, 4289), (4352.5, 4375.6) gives 10.6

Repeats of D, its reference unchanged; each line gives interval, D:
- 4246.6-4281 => 0.99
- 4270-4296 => 0.96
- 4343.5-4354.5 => 0.92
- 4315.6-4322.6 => 1.01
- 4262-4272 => 0.99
